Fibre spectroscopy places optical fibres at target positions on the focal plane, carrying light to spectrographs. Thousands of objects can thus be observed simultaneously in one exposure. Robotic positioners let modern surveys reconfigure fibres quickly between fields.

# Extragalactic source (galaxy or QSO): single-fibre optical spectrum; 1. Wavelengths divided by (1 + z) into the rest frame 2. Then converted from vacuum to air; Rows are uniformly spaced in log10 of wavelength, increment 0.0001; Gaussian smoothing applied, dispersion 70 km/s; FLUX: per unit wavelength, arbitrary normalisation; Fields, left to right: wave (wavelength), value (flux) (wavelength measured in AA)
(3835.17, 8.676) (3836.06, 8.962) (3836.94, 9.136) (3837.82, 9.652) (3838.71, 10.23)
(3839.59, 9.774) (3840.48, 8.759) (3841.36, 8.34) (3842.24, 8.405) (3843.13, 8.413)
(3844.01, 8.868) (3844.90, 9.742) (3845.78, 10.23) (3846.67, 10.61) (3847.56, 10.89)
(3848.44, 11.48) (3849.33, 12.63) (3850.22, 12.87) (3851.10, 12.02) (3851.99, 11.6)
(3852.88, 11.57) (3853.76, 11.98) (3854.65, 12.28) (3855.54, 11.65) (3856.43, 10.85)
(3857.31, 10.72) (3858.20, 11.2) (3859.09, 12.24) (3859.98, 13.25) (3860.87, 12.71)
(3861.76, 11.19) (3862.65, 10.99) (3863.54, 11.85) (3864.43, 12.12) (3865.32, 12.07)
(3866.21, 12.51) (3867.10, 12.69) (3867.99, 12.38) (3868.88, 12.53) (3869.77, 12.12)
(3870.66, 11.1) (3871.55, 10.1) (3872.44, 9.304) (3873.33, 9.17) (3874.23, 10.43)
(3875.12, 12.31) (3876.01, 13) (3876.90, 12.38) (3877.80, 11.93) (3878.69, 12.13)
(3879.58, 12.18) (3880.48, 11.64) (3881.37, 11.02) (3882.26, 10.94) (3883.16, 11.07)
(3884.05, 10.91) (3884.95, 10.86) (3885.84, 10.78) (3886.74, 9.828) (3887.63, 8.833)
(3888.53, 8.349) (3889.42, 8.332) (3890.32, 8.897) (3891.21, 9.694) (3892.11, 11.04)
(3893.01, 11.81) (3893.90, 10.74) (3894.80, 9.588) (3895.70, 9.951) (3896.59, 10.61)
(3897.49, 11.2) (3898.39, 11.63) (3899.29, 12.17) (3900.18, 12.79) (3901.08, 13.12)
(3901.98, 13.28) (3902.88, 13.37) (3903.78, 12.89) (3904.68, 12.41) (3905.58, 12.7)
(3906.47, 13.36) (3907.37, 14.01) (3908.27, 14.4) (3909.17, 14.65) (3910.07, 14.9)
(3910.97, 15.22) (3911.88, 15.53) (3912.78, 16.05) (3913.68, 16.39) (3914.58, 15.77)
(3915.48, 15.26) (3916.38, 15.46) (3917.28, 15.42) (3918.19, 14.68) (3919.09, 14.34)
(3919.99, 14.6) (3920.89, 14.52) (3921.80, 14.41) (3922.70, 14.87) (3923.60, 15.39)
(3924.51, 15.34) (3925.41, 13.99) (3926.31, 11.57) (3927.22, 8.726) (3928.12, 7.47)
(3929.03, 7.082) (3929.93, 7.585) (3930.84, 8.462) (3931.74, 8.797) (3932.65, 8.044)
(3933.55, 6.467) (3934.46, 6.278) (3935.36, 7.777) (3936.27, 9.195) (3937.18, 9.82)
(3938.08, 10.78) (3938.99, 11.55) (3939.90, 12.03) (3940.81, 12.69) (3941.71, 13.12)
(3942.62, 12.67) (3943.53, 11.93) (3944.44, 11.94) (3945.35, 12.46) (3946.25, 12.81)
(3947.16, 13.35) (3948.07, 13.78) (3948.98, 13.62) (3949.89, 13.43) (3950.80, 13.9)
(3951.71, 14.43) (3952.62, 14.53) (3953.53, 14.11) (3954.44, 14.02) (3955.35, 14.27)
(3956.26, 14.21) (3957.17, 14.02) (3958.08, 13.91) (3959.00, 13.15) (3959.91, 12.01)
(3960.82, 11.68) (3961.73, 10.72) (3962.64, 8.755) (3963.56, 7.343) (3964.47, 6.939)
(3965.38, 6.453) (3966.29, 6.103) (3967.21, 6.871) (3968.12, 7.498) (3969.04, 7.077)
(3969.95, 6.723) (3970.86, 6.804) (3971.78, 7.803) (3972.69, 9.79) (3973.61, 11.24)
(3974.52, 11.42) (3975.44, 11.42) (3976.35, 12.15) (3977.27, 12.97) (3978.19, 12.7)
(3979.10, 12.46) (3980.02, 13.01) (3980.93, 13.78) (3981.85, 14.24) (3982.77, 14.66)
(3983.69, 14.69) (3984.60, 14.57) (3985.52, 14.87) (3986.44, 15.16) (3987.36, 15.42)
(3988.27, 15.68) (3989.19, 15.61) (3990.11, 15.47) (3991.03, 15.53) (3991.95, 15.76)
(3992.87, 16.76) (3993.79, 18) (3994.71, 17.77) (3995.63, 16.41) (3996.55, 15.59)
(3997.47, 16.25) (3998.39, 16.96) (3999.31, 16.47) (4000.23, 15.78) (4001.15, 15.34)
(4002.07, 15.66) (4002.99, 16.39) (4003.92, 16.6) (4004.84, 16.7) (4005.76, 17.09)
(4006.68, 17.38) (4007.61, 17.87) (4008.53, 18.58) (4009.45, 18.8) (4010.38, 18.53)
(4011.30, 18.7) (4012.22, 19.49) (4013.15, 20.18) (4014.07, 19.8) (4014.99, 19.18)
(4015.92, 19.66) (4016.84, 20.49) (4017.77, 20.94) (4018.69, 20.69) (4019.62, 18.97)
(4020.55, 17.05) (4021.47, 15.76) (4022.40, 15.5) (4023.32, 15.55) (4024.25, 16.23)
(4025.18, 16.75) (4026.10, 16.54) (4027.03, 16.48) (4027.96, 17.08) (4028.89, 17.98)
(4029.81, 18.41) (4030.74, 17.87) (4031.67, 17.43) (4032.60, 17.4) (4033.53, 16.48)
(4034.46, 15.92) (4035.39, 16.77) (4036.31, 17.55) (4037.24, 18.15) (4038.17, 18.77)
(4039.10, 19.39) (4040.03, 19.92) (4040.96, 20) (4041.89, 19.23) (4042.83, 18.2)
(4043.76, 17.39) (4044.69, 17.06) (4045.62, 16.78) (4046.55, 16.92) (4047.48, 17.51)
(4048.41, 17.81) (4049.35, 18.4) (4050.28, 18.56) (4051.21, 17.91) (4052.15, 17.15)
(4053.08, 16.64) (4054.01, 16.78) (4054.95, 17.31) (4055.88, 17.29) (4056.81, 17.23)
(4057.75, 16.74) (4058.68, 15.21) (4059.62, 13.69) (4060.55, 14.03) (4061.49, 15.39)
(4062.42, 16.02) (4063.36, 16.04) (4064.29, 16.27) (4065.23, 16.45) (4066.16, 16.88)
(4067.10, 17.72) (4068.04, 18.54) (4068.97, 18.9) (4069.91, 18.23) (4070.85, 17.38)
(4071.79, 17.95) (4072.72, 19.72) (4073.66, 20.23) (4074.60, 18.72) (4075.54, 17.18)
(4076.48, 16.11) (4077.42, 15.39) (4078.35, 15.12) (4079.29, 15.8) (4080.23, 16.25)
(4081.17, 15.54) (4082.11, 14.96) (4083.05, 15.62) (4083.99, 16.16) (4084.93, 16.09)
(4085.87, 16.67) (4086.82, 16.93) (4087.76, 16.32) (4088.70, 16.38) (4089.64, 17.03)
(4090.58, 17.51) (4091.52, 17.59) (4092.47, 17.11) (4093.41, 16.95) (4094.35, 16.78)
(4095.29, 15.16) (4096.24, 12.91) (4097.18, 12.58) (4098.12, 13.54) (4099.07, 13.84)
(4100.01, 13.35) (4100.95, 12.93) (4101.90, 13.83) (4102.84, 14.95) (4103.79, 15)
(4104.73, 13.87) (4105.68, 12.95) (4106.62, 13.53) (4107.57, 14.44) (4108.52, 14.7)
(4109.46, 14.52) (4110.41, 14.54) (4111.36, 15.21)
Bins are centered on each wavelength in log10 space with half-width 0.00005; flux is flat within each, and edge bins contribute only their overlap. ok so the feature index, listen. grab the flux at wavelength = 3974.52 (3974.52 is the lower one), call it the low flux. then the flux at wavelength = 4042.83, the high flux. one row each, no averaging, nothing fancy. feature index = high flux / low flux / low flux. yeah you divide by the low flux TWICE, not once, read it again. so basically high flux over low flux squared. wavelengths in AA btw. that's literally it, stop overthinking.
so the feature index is 0.14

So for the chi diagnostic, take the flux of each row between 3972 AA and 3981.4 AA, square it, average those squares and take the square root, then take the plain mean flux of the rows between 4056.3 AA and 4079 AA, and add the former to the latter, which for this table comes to 29.0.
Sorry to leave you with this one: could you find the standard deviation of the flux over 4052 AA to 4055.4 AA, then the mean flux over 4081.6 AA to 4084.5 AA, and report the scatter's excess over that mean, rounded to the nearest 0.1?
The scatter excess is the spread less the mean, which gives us -15.3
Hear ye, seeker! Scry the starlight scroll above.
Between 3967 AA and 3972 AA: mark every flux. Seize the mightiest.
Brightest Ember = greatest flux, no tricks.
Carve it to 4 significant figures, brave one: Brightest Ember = 7.803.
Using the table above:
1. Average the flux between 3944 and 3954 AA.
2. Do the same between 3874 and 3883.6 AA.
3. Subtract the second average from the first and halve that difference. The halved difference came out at 1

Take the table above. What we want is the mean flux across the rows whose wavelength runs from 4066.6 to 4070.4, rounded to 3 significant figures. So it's 18.3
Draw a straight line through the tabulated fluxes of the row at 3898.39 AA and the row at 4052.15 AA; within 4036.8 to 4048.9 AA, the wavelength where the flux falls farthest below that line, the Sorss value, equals 4045.62 AA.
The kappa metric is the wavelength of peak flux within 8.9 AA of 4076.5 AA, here 4073.66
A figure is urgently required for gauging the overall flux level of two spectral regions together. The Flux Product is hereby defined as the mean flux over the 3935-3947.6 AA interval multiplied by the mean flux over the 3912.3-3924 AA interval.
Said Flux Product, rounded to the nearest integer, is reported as 176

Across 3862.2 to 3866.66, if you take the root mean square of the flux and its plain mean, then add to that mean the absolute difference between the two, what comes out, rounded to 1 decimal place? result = 11.9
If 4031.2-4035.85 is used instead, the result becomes 16.8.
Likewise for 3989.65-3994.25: 16.3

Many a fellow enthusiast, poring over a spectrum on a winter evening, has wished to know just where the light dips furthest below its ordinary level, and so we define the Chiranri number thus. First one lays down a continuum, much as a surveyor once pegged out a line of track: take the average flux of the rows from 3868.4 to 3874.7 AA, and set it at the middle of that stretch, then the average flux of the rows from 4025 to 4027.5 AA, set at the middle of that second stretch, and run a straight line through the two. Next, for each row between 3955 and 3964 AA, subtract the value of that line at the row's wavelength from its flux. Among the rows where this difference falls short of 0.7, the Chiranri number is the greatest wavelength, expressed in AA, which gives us 3963.56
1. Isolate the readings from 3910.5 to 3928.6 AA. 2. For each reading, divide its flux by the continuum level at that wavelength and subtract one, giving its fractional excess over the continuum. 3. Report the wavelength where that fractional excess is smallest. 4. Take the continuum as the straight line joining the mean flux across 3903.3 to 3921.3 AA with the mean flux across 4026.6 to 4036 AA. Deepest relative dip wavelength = 3928.12 AA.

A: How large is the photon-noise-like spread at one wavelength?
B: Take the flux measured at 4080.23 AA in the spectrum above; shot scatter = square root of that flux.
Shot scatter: 4.03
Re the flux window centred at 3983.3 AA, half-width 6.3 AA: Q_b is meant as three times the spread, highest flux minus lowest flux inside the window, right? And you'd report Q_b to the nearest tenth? 9.7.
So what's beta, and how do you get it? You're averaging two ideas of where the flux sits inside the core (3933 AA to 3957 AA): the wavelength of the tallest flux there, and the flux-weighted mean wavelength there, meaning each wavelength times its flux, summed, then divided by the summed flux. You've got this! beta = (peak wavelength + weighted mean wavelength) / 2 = 3949.3 AA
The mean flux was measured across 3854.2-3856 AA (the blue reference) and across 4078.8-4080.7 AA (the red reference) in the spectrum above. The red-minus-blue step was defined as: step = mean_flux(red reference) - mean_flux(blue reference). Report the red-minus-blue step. 4.1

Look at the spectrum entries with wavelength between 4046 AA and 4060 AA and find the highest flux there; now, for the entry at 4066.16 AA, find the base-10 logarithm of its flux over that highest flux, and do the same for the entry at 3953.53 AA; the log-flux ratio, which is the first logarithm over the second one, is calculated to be 0.3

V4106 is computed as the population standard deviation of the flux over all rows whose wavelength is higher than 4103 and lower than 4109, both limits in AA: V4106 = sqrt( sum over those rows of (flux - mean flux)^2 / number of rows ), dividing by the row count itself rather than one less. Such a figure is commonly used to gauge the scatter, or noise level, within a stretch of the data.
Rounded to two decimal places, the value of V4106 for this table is 0.71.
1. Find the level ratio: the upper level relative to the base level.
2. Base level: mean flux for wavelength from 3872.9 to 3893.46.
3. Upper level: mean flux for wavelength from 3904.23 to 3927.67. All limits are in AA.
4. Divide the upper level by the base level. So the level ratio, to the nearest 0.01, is 1.34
